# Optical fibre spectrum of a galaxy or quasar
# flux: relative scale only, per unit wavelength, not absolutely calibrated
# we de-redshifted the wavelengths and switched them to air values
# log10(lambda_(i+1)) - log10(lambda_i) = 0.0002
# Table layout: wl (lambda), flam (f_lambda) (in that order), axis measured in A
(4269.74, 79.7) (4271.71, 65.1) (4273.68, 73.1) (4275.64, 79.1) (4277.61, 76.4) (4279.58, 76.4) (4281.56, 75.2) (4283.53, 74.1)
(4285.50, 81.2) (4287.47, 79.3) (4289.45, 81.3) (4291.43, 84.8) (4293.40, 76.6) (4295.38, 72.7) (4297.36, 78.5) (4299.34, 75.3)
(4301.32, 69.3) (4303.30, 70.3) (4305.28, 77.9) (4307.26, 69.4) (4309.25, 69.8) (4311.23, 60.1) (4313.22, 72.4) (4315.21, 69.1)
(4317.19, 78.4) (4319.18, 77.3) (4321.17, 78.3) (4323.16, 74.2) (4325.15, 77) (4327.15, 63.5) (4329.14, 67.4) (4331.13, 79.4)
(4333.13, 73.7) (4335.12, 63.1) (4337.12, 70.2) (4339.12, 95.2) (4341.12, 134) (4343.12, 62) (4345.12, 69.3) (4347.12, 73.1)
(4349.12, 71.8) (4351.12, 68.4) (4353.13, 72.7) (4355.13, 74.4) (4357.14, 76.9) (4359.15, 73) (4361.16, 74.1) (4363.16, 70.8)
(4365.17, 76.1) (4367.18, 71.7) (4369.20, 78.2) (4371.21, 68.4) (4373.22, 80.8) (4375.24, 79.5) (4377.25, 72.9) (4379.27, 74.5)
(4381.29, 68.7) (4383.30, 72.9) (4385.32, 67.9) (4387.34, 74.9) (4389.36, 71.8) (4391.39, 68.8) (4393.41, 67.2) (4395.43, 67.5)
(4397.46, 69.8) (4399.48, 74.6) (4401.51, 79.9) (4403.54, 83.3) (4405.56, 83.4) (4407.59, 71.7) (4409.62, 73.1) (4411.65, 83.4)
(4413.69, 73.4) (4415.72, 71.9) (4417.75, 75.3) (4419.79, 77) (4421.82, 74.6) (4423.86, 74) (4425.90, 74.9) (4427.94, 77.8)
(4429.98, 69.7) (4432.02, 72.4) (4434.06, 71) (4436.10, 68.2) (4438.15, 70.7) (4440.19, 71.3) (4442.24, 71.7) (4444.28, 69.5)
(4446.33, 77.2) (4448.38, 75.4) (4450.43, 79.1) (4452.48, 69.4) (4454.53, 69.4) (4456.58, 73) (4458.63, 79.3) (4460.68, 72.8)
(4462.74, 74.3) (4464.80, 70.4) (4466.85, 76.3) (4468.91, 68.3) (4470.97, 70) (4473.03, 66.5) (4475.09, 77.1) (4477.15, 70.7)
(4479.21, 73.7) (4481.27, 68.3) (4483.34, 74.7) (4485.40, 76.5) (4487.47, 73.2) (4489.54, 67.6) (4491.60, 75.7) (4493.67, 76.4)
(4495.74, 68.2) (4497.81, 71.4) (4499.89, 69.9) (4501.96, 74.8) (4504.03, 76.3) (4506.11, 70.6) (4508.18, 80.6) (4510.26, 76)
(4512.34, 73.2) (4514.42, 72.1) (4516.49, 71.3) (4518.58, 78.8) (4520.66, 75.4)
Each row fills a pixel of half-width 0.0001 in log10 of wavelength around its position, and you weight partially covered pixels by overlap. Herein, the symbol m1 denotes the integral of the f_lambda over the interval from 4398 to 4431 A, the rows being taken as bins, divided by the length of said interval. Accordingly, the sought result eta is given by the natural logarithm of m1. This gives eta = 4.33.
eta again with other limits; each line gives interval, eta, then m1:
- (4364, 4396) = 4.29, 72.7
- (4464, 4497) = 4.28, 72.1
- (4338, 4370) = 4.35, 77.6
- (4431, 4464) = 4.29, 72.8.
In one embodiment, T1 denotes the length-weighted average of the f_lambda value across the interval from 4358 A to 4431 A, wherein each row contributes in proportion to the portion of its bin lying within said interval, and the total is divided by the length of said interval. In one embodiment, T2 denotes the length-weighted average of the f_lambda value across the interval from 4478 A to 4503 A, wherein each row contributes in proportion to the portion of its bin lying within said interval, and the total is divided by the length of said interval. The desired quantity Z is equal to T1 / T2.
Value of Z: 1.02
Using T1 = 74.1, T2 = 72.5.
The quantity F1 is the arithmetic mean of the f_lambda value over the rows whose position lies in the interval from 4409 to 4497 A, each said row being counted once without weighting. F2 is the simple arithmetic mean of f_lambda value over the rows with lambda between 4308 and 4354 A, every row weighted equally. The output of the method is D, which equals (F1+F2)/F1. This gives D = 2.02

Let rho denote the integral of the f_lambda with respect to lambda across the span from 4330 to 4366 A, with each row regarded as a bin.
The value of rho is 2755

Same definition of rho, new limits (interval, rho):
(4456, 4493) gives 2691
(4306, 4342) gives 2739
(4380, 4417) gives 2723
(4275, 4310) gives 2659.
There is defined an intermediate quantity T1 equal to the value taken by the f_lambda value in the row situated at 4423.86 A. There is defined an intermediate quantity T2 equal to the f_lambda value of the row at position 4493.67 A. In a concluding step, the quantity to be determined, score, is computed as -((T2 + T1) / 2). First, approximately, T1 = 74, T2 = 76.4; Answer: -75.2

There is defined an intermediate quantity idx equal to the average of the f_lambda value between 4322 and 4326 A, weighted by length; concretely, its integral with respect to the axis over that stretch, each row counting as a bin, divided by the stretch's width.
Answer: 75.7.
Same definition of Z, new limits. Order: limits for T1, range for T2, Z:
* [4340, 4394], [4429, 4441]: 1.06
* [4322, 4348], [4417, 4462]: 1.05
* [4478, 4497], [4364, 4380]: 0.97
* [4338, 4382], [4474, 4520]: 1.04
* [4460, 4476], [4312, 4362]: 0.95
